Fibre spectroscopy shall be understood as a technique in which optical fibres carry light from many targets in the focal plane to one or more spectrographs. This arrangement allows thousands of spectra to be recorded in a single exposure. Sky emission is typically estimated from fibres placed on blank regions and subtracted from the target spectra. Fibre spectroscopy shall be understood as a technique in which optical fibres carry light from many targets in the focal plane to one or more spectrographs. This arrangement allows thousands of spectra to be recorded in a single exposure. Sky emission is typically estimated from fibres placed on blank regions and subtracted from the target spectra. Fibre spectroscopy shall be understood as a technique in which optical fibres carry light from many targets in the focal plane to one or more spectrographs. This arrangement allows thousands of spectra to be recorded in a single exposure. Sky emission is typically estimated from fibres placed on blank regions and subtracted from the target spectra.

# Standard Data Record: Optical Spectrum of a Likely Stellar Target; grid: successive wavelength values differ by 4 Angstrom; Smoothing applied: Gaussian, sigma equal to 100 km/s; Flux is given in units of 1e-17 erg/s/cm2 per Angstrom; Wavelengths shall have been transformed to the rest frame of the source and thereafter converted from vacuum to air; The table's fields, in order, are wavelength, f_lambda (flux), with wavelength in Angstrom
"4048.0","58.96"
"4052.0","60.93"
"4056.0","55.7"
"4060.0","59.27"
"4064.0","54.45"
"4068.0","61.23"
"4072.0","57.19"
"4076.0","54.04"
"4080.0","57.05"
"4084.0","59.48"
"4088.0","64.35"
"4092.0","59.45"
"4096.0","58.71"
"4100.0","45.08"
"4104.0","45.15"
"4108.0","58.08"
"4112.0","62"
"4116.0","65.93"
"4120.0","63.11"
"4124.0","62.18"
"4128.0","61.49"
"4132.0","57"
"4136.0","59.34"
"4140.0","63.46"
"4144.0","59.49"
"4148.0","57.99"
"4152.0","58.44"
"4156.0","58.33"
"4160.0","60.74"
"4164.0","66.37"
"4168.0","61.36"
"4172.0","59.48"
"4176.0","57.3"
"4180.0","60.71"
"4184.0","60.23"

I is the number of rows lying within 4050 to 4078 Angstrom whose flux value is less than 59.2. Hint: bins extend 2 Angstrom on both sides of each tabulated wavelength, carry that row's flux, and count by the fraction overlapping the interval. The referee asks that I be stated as 4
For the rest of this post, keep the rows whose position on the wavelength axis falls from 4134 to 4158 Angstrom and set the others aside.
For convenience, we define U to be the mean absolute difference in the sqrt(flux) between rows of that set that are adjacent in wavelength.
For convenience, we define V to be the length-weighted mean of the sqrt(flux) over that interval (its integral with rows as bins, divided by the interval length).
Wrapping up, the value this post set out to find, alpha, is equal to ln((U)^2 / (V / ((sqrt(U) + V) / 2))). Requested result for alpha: -4.7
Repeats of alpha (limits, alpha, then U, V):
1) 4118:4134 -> -4.7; 0.13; 7.81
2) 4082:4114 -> -2.5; 0.40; 7.50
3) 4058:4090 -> -3.2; 0.27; 7.64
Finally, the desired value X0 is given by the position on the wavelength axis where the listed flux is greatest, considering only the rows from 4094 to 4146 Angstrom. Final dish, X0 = 4116.0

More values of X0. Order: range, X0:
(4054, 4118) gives 4116.0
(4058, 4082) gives 4068.0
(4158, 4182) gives 4164.0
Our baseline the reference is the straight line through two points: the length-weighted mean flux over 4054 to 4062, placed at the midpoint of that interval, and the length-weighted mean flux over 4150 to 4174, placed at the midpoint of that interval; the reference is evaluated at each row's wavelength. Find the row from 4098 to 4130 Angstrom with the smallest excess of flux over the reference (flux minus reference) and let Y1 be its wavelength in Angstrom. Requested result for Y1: 4104.0 Angstrom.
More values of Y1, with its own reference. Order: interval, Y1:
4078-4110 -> 4104.0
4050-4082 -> 4076.0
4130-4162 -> 4132.0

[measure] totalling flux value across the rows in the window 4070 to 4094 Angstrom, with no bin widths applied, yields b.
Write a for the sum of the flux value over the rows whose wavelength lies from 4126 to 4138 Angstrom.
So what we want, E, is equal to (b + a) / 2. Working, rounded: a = 178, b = 352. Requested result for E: 265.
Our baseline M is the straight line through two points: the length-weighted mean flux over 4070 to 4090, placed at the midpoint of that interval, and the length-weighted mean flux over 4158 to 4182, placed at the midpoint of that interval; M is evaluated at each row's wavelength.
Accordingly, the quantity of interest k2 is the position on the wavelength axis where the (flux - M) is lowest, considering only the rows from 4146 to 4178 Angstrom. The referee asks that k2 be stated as 4176.0 Angstrom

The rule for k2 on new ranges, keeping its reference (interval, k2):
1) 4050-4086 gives 4076.0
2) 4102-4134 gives 4104.0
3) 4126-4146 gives 4132.0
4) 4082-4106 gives 4104.0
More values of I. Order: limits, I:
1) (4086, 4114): 4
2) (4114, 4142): 1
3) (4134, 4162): 3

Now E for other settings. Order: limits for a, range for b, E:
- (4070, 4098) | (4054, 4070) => 320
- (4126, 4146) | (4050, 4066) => 266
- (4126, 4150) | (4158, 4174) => 303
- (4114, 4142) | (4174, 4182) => 275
